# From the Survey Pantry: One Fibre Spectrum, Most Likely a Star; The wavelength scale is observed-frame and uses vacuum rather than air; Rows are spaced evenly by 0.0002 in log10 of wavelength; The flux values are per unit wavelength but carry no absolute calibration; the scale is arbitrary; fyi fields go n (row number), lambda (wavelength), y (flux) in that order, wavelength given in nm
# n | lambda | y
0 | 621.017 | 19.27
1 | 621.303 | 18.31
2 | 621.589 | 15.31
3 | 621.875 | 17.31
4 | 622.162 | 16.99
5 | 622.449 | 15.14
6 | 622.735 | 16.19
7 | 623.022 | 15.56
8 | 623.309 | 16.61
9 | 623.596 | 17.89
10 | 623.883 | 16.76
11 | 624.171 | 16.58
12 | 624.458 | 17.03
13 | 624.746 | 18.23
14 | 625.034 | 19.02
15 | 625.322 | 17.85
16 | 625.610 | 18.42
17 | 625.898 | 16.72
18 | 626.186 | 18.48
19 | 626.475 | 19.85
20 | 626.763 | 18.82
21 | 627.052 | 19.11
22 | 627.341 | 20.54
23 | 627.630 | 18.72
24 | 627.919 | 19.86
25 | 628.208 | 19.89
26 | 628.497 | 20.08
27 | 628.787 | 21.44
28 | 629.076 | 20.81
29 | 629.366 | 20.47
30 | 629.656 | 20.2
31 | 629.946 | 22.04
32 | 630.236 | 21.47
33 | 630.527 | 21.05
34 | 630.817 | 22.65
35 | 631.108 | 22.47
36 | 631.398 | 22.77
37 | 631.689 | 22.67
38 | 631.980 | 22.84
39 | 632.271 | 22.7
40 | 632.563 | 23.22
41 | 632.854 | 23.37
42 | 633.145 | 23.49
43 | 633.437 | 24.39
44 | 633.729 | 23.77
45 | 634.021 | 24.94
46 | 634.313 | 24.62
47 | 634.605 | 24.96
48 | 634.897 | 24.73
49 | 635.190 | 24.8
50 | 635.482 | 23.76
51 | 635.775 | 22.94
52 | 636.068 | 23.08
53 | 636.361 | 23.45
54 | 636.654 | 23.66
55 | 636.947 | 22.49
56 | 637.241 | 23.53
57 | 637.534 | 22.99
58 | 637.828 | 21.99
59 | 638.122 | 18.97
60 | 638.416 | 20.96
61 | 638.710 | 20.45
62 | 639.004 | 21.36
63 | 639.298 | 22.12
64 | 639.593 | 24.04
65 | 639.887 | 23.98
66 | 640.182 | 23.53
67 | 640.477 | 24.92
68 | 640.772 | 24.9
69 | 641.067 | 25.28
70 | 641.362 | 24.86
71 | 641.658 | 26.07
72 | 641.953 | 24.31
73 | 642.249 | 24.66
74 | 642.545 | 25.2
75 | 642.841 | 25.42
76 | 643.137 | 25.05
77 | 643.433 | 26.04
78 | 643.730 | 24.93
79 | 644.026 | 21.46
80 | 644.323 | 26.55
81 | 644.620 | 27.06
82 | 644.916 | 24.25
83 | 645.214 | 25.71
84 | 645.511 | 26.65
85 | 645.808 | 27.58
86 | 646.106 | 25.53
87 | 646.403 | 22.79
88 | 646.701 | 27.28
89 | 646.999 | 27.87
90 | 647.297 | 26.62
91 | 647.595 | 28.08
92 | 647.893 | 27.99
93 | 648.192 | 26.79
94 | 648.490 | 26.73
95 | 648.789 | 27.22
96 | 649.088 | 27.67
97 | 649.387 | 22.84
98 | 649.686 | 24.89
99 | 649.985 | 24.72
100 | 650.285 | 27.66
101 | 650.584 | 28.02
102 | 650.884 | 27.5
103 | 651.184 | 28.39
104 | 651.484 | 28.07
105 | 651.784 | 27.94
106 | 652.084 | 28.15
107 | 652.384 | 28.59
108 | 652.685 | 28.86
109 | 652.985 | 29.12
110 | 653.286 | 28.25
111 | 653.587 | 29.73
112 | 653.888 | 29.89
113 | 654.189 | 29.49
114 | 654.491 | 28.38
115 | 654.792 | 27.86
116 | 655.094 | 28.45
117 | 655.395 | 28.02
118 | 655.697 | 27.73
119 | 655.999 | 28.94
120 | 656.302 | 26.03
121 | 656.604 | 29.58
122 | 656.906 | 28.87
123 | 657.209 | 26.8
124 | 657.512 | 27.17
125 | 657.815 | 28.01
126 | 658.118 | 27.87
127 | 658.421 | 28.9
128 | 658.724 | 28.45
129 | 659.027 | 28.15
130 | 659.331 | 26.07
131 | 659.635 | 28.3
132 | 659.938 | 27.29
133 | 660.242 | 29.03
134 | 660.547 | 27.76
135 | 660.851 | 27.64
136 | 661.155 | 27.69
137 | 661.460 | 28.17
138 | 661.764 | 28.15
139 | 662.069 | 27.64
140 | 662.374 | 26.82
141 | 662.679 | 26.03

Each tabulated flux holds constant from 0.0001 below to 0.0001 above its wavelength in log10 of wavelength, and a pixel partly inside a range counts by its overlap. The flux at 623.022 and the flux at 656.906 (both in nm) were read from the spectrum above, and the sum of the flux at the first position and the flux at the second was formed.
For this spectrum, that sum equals 44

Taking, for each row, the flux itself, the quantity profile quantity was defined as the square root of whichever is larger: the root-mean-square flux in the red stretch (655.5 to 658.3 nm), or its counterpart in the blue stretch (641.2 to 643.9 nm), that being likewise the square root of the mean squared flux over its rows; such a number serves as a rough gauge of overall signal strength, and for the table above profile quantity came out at 5.28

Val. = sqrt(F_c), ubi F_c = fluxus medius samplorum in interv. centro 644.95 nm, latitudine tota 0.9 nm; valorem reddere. 5.07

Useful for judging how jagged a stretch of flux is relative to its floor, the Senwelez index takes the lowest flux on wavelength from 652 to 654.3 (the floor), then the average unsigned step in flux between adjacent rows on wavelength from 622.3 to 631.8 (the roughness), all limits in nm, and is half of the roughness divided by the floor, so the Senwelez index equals 0.015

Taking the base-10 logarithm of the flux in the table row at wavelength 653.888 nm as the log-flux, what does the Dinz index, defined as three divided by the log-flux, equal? 2.03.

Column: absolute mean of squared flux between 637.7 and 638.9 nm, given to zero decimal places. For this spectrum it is 425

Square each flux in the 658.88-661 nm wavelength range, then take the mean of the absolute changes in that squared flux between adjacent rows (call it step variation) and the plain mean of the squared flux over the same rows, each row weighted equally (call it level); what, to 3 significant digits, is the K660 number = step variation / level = 0.101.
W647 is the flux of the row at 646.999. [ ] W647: 27.87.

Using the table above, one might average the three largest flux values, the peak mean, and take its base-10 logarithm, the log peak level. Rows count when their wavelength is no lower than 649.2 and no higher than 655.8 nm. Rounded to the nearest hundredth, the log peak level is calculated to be 1.47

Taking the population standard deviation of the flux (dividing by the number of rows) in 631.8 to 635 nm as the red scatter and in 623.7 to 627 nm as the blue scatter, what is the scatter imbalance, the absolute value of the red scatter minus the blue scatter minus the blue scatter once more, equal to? 1.3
